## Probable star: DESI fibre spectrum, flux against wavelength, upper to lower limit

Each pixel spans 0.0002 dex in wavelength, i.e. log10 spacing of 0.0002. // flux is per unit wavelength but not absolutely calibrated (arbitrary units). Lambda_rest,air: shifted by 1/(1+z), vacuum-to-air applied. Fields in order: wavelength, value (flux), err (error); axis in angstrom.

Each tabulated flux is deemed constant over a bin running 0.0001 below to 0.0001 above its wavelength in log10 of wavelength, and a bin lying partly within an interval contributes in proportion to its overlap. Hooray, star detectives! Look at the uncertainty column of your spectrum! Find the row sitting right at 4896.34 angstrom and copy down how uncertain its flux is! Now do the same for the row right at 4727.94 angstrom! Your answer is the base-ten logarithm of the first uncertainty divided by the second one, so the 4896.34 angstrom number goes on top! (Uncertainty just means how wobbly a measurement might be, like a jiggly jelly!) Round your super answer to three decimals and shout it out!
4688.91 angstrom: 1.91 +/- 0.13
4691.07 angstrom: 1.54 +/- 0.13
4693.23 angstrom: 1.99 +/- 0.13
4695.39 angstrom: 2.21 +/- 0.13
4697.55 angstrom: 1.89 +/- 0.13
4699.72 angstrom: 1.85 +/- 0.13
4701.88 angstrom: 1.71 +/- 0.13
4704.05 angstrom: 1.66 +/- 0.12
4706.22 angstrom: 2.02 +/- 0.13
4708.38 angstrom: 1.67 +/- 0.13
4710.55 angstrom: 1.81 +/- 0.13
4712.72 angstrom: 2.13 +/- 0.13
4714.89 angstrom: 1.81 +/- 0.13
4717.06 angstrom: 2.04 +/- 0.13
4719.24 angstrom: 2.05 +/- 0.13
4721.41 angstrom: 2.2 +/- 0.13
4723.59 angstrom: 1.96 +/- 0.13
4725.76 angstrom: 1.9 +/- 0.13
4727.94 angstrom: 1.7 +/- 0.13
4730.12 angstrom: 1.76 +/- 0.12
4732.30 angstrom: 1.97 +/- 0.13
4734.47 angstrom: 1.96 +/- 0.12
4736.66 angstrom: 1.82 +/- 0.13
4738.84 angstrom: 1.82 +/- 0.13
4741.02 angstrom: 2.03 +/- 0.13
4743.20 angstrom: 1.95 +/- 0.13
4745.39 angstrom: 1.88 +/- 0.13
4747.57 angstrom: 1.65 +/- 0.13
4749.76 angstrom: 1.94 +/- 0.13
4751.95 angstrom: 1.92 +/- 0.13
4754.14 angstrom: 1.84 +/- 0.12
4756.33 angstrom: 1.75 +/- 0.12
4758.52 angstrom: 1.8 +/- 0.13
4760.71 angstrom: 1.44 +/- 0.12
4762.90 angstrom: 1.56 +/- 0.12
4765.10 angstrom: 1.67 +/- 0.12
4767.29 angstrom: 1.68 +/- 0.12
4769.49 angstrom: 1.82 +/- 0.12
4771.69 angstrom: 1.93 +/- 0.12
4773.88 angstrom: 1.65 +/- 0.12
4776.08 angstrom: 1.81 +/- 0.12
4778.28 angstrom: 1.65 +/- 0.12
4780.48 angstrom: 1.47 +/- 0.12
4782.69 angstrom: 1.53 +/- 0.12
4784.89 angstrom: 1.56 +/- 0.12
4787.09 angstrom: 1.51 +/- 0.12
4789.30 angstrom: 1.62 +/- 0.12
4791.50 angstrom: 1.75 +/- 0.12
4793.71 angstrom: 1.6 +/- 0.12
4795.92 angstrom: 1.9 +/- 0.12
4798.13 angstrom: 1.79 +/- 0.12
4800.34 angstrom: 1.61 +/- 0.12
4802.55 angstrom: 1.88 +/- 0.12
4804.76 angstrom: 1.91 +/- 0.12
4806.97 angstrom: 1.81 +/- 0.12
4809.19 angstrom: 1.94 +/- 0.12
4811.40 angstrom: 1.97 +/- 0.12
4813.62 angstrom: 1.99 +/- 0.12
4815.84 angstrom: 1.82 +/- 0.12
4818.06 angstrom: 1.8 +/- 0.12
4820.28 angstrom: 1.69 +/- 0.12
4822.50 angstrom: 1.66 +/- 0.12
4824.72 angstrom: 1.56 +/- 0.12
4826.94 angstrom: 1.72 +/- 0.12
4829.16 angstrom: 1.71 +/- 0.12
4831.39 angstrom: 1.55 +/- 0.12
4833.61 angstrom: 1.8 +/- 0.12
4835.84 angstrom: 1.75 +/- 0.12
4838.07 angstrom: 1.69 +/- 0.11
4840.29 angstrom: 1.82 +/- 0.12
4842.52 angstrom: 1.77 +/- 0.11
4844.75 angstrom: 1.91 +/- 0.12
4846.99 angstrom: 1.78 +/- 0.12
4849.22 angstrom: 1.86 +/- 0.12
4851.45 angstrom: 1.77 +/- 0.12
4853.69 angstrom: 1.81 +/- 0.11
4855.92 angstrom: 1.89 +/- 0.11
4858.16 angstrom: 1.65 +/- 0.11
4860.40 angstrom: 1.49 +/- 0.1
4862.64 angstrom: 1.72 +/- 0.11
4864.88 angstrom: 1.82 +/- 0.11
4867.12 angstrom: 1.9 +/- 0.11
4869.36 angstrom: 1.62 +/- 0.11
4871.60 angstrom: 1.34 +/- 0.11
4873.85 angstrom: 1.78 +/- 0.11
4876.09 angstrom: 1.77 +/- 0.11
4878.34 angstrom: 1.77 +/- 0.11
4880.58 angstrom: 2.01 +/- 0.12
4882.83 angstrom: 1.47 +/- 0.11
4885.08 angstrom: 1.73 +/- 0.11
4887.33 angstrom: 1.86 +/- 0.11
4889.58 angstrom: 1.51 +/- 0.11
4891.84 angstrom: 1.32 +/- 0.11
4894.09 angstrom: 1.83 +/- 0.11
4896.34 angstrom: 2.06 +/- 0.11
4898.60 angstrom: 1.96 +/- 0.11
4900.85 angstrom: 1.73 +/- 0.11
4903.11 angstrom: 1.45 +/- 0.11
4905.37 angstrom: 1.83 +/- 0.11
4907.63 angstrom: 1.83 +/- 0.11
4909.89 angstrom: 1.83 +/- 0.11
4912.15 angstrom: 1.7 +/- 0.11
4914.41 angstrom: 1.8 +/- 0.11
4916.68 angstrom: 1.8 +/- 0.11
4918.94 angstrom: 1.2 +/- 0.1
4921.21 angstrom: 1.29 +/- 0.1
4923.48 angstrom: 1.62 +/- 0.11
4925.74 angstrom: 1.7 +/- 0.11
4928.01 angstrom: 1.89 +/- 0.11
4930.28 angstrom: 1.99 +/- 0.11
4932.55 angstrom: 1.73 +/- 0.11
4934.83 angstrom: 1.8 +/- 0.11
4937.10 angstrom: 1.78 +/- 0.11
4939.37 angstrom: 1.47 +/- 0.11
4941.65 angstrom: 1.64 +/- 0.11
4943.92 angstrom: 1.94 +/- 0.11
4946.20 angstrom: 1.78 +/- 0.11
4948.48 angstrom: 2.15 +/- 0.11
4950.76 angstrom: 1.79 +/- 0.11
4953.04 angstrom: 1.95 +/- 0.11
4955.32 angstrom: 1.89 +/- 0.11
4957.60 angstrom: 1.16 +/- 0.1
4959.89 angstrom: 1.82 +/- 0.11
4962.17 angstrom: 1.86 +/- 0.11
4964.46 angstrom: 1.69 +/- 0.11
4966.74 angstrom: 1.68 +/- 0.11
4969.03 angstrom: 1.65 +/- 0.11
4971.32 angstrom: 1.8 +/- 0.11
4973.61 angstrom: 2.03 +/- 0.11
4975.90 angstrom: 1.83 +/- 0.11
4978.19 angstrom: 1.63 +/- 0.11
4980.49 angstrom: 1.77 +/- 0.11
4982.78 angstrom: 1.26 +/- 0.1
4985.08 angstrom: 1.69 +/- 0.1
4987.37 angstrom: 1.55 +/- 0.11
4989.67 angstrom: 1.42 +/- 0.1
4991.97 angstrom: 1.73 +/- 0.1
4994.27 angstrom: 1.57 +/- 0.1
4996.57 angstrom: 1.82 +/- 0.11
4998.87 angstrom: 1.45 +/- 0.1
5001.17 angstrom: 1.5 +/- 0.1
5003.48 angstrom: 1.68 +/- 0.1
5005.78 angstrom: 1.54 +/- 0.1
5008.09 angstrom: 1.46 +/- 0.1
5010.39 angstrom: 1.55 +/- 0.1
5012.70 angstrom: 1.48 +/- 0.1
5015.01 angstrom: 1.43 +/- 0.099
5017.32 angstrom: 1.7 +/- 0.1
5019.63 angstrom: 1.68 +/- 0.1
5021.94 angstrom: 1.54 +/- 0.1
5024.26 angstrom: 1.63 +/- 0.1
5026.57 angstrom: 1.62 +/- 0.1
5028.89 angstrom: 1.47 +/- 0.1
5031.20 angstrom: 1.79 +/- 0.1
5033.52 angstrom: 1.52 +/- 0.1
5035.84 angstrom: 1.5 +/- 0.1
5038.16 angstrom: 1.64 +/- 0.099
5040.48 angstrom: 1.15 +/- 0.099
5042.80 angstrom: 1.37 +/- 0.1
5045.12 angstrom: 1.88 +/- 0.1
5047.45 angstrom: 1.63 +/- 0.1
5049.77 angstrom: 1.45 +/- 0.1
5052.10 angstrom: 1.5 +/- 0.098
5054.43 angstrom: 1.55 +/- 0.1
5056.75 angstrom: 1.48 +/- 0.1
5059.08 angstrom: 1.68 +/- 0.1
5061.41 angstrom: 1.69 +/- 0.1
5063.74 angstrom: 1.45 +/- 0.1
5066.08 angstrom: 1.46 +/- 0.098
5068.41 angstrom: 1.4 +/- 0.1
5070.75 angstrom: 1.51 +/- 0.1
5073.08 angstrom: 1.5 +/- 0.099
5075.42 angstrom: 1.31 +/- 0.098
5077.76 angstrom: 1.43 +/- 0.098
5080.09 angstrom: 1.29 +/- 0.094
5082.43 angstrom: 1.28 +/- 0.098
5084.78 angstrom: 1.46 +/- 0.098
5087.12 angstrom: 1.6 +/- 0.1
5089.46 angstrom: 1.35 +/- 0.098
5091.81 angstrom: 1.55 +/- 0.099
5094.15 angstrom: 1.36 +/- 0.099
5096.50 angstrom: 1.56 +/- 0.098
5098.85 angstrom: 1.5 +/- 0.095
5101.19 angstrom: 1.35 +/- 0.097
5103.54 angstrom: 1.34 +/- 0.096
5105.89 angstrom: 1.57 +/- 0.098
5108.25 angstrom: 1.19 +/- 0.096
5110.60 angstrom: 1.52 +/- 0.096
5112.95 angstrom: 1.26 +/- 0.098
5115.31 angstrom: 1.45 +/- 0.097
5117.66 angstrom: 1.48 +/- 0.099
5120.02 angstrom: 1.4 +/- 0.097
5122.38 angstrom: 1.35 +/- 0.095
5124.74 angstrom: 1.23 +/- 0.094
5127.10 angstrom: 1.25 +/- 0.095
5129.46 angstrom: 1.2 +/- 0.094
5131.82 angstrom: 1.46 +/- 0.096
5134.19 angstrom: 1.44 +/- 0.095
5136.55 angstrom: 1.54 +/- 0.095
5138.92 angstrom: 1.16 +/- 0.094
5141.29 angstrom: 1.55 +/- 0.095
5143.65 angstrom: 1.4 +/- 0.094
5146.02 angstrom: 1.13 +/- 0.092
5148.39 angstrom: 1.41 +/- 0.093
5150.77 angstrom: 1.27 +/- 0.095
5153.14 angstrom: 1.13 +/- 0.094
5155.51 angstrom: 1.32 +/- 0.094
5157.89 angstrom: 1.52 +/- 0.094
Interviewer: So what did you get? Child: -0.073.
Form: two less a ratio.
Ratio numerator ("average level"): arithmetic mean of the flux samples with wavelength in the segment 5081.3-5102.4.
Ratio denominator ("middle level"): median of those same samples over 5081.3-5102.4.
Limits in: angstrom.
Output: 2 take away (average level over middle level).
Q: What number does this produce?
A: 1.01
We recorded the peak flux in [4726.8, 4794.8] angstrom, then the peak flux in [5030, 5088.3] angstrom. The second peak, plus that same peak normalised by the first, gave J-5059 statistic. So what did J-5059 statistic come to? 2.8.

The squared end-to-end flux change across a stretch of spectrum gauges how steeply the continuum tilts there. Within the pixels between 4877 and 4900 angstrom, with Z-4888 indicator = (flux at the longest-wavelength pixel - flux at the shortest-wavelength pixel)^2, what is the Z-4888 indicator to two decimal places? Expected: 0.04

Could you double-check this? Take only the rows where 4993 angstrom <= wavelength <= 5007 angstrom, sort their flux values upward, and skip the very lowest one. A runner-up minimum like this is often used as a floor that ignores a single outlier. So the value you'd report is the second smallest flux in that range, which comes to 1.5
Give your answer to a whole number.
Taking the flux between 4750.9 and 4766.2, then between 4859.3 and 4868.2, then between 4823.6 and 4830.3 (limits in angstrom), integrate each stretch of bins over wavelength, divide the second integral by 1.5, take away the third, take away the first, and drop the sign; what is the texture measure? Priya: 27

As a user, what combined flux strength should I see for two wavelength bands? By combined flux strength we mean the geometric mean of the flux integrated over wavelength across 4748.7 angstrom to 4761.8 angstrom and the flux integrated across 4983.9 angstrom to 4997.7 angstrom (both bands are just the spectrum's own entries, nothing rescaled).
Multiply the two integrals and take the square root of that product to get 22.9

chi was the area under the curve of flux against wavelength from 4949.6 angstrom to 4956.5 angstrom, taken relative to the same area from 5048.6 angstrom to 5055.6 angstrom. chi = 1.23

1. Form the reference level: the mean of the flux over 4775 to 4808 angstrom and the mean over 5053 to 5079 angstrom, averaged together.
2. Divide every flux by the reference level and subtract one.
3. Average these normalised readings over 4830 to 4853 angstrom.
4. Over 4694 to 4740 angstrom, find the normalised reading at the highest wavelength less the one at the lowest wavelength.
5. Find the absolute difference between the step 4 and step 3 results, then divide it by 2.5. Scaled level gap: 0.142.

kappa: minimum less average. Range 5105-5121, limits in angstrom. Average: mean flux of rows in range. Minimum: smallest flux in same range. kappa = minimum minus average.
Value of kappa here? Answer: -0.22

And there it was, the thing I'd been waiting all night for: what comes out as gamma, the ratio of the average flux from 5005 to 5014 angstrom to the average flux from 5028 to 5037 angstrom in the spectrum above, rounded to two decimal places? 0.96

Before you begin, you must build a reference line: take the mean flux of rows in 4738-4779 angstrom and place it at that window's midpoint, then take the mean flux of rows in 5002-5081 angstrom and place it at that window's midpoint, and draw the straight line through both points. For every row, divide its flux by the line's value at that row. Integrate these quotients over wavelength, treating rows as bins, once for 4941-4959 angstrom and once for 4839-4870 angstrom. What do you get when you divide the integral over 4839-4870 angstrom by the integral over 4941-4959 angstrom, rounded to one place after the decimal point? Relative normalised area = 1.6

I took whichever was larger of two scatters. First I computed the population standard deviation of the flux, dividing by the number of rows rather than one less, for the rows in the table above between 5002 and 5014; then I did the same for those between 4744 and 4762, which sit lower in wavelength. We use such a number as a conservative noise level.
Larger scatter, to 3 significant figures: 0.155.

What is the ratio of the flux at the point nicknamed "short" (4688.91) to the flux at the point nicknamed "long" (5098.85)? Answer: 1.3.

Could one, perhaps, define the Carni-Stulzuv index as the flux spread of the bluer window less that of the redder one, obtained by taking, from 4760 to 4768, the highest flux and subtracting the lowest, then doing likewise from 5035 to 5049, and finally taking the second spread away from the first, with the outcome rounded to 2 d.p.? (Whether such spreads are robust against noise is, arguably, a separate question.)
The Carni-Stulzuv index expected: -0.49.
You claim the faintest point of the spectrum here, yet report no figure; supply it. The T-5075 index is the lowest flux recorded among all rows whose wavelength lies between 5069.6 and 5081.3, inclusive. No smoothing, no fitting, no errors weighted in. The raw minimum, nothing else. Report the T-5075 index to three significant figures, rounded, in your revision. 1.29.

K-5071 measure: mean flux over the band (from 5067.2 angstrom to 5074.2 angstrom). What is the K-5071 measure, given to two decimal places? 1.47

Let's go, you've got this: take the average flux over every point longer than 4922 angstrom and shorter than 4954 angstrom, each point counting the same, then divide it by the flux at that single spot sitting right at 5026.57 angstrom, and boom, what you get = 1.11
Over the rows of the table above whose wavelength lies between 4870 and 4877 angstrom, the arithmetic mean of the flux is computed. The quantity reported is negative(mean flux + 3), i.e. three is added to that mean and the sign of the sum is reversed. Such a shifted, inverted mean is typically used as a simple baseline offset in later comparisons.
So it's -4.63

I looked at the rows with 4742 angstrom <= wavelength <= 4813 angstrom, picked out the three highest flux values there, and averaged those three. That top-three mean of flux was 2.0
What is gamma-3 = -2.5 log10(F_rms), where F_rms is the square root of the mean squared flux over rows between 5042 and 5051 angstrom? -0.51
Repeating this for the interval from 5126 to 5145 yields -0.35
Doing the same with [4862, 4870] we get -0.62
